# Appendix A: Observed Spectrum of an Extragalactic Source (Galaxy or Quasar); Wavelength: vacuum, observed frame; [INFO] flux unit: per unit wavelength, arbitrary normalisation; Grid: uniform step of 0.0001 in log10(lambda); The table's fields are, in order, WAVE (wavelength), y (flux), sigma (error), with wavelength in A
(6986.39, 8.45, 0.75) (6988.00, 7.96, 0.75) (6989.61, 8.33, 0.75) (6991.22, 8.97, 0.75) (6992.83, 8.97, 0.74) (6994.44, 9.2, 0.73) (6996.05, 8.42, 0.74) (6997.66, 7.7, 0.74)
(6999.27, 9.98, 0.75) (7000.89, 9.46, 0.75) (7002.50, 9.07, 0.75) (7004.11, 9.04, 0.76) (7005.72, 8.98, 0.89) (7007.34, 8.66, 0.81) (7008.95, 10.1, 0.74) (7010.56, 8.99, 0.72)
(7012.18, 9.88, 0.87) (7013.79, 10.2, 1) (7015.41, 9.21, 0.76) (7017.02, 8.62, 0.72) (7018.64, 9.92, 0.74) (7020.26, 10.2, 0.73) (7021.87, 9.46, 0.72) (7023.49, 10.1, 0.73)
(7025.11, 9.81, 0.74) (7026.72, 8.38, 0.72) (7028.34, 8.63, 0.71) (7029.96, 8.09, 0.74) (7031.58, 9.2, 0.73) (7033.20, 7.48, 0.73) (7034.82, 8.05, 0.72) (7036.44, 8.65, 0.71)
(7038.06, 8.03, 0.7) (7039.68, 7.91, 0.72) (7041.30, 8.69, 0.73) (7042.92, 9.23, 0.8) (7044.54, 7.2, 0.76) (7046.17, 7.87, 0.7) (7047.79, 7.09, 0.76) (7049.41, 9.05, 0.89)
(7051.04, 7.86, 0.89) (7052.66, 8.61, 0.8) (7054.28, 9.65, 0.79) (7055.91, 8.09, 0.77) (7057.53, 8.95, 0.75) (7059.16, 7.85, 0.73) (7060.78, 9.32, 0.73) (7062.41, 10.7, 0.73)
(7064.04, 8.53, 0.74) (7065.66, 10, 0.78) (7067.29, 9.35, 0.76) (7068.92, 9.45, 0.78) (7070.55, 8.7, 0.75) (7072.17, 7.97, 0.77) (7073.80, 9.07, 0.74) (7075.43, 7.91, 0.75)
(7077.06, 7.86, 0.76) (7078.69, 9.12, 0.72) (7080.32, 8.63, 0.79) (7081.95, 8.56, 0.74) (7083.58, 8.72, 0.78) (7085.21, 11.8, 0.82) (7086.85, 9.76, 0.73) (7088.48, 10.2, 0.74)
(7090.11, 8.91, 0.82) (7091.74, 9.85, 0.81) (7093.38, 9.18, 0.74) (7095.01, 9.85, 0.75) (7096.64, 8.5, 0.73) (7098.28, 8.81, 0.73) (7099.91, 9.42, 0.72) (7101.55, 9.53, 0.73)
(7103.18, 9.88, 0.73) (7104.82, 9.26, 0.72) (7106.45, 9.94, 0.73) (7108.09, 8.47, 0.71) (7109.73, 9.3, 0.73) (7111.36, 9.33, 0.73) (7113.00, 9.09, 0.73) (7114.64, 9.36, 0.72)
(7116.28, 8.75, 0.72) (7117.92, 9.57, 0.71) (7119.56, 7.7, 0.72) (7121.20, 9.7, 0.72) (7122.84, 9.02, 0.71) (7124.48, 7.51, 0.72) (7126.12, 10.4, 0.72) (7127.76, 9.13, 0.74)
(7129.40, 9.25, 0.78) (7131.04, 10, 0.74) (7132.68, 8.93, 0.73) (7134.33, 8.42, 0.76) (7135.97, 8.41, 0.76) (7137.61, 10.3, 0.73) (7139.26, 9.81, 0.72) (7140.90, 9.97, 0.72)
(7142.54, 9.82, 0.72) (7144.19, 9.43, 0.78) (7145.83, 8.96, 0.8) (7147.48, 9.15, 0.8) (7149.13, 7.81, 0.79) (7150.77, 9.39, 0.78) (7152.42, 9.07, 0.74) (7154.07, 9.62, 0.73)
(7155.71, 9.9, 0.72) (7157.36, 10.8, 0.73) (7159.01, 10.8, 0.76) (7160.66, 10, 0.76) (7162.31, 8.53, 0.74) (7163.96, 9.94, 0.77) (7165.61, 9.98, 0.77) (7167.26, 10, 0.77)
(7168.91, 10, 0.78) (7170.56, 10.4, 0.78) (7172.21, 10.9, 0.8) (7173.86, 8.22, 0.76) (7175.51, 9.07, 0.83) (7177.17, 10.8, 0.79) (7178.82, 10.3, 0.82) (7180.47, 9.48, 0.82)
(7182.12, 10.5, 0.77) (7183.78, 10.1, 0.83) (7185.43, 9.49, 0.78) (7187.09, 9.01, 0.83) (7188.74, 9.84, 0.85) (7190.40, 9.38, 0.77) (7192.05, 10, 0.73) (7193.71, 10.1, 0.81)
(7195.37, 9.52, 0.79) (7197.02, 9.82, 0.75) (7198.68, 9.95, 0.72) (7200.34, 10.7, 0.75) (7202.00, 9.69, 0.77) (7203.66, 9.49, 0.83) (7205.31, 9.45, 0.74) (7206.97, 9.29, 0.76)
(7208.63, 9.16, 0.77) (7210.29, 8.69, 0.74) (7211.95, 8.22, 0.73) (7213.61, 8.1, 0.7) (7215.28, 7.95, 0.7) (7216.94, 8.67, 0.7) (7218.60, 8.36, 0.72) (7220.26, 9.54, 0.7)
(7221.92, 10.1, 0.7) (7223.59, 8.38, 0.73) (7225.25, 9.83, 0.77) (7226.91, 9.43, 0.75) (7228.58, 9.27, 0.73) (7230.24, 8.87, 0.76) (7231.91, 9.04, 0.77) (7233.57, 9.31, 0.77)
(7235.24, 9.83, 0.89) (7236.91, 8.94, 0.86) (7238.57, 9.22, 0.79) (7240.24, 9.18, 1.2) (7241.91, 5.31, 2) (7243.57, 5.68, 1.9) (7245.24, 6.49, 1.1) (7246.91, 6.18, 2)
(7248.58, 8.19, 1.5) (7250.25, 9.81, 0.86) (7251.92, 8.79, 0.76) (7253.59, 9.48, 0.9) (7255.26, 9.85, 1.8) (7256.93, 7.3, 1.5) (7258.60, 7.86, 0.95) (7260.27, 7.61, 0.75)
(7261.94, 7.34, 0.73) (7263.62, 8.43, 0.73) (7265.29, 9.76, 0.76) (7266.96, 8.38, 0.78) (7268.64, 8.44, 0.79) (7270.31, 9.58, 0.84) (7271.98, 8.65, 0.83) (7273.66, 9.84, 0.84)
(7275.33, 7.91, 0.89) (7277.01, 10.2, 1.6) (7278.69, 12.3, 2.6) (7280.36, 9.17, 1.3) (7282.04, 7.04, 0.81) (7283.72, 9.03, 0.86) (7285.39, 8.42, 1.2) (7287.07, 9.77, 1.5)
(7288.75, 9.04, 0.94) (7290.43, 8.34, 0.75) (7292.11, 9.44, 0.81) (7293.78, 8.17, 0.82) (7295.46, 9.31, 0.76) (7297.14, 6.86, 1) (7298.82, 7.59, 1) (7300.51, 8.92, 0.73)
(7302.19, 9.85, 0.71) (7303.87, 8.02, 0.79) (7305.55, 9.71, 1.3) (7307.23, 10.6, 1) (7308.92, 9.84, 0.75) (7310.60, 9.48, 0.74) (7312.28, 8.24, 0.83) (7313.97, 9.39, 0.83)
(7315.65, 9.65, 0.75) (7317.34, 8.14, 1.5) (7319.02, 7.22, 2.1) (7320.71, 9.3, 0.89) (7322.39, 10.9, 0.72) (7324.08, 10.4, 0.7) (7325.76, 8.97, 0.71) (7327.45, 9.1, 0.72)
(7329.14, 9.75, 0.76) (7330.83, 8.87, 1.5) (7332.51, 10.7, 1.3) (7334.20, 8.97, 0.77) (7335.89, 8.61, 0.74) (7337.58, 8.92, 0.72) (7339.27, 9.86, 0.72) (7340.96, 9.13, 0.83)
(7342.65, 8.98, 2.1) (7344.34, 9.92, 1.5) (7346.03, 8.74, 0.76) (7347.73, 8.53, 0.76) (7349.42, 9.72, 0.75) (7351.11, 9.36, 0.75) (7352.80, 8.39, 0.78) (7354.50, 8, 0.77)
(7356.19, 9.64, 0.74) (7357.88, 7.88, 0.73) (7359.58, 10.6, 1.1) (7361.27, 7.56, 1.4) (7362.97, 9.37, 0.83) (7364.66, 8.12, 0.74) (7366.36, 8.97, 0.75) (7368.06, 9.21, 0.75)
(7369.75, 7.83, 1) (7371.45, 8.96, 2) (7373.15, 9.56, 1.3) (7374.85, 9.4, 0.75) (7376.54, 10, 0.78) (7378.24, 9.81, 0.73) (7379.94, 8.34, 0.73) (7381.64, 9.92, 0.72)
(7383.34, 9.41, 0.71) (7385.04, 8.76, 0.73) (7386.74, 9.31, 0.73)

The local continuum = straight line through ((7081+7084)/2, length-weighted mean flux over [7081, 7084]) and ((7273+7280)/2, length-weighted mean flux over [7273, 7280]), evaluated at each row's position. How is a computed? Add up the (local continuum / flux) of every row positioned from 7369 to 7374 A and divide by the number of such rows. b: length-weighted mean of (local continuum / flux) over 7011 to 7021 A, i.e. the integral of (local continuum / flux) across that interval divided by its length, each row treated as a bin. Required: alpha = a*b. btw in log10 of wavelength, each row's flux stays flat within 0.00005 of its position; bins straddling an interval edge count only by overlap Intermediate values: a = 1.22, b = 0.85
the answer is 1.04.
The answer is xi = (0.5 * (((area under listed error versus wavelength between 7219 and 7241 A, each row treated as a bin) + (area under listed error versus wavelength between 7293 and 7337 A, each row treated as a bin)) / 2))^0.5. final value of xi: 3.84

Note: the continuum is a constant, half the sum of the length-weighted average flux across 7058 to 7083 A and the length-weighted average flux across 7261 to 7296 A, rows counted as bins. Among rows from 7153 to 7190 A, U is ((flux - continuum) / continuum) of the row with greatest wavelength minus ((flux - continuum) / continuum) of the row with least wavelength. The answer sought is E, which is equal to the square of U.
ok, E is 0.001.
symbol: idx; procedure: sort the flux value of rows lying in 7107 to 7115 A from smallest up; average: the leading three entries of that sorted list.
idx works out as 9.0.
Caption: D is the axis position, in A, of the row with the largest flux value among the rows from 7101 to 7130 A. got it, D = 7126.12 A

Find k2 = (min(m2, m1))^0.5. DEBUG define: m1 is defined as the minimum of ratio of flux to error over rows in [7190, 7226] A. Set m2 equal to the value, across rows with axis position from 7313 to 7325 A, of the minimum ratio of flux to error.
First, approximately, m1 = 11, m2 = 3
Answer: 1.9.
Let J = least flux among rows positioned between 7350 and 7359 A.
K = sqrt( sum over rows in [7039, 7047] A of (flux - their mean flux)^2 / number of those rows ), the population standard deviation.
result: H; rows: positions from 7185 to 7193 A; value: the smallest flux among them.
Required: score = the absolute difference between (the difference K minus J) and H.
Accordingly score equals 16.2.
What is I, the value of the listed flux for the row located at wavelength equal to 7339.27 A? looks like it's 9.86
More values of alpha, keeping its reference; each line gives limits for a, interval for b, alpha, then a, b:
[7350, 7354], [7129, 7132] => 1.11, 1.19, 0.93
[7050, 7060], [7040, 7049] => 1.05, 1.00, 1.05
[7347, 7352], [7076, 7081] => 1.17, 1.15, 1.02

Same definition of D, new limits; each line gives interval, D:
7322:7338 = 7322.39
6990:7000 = 6999.27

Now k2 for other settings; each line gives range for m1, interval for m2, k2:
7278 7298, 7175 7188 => 2.2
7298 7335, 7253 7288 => 1.9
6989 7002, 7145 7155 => 3.1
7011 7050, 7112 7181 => 3.1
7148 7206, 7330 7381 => 2.1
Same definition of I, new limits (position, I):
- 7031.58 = 9.2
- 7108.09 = 8.47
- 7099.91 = 9.42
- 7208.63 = 9.16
